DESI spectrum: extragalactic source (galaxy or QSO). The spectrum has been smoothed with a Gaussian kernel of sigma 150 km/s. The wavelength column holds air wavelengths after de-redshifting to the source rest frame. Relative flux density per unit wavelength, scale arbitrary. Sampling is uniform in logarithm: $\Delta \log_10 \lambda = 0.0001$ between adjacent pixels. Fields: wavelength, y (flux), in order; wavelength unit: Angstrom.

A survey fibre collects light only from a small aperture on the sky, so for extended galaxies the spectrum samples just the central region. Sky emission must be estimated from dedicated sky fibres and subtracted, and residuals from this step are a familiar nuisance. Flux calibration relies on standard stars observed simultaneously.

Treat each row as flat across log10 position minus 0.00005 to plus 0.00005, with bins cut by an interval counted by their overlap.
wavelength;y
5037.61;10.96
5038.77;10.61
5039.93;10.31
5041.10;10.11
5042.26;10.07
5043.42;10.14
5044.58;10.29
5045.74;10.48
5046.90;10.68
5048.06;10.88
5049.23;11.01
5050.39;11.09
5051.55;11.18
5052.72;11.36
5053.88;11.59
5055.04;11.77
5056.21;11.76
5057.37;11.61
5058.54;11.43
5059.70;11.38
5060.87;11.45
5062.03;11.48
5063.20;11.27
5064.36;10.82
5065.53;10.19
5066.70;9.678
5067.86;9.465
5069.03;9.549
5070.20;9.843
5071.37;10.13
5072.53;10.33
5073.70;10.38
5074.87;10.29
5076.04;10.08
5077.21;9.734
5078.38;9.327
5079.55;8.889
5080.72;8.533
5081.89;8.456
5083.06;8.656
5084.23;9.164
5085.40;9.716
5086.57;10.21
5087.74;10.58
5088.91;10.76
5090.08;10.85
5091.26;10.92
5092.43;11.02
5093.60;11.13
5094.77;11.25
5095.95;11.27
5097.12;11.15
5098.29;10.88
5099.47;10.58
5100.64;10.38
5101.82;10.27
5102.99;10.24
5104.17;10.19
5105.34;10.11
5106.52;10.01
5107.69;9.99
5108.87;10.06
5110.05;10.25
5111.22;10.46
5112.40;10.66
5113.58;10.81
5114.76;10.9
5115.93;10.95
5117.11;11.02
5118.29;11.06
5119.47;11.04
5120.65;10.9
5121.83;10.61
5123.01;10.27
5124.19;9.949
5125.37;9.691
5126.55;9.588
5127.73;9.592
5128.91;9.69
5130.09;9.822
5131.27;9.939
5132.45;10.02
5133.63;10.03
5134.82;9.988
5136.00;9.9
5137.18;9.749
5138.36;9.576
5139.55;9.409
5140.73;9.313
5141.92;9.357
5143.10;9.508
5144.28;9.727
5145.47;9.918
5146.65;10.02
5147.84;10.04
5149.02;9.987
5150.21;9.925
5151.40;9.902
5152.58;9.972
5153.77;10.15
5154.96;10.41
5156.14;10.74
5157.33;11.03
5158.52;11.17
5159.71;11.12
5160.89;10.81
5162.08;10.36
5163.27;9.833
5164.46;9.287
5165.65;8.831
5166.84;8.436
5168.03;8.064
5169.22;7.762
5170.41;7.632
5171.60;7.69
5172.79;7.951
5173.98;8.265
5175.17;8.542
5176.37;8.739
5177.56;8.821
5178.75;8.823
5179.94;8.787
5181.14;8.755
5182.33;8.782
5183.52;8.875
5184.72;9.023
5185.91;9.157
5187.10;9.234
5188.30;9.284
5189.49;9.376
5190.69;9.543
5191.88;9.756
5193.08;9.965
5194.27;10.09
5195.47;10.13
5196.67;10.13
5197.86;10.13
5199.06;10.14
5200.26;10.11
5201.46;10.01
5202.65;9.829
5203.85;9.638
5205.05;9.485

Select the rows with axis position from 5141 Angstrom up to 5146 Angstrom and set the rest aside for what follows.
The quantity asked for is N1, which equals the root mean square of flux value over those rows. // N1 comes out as 9.63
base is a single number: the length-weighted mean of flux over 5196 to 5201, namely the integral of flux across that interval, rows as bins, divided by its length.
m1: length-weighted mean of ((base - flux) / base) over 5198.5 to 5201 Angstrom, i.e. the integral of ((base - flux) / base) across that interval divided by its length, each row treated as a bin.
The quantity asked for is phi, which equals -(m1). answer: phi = 0.00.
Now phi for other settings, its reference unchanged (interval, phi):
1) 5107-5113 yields 0.02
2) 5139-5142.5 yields -0.07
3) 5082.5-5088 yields -0.05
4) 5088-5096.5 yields 0.09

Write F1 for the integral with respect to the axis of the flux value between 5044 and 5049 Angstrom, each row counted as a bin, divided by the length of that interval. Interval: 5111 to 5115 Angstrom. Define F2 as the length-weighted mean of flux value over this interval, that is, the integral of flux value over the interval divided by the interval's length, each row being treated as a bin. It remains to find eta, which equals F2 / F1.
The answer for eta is 1.01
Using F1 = 10.6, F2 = 10.7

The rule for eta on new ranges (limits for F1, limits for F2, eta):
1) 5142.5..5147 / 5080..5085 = 0.89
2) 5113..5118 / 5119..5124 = 0.97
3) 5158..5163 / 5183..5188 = 0.84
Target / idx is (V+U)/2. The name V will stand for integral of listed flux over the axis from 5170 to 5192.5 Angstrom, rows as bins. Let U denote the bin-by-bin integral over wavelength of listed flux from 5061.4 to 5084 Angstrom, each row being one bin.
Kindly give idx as 210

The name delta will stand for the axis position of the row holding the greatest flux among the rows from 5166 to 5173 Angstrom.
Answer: 5166.84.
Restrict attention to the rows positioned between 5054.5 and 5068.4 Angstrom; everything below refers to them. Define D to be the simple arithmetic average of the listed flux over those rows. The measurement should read 11.0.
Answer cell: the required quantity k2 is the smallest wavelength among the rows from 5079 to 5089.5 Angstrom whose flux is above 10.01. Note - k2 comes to 5086.57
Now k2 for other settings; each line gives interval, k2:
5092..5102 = 5092.43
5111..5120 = 5111.22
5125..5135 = 5132.45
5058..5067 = 5058.54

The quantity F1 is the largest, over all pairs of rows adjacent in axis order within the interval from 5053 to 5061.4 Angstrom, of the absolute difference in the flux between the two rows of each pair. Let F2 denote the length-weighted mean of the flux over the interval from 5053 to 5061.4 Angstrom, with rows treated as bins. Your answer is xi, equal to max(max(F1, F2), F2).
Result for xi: 11.6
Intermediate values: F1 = 0.18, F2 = 11.6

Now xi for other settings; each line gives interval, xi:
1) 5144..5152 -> 9.9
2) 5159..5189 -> 8.9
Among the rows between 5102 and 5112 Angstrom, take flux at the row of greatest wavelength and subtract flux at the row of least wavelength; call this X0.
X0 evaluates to 0.22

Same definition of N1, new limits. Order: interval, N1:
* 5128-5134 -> 9.90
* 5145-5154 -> 9.99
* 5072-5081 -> 9.72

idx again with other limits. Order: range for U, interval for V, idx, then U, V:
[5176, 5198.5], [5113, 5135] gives 219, 210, 227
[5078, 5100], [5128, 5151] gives 225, 224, 225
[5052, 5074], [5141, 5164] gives 236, 238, 234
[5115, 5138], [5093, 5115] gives 233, 235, 232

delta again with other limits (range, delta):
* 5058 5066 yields 5062.03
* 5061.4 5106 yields 5062.03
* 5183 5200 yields 5199.06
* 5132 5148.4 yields 5147.84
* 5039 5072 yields 5055.04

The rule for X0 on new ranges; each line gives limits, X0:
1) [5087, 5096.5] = 0.69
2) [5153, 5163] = 0.21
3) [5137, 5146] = 0.17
